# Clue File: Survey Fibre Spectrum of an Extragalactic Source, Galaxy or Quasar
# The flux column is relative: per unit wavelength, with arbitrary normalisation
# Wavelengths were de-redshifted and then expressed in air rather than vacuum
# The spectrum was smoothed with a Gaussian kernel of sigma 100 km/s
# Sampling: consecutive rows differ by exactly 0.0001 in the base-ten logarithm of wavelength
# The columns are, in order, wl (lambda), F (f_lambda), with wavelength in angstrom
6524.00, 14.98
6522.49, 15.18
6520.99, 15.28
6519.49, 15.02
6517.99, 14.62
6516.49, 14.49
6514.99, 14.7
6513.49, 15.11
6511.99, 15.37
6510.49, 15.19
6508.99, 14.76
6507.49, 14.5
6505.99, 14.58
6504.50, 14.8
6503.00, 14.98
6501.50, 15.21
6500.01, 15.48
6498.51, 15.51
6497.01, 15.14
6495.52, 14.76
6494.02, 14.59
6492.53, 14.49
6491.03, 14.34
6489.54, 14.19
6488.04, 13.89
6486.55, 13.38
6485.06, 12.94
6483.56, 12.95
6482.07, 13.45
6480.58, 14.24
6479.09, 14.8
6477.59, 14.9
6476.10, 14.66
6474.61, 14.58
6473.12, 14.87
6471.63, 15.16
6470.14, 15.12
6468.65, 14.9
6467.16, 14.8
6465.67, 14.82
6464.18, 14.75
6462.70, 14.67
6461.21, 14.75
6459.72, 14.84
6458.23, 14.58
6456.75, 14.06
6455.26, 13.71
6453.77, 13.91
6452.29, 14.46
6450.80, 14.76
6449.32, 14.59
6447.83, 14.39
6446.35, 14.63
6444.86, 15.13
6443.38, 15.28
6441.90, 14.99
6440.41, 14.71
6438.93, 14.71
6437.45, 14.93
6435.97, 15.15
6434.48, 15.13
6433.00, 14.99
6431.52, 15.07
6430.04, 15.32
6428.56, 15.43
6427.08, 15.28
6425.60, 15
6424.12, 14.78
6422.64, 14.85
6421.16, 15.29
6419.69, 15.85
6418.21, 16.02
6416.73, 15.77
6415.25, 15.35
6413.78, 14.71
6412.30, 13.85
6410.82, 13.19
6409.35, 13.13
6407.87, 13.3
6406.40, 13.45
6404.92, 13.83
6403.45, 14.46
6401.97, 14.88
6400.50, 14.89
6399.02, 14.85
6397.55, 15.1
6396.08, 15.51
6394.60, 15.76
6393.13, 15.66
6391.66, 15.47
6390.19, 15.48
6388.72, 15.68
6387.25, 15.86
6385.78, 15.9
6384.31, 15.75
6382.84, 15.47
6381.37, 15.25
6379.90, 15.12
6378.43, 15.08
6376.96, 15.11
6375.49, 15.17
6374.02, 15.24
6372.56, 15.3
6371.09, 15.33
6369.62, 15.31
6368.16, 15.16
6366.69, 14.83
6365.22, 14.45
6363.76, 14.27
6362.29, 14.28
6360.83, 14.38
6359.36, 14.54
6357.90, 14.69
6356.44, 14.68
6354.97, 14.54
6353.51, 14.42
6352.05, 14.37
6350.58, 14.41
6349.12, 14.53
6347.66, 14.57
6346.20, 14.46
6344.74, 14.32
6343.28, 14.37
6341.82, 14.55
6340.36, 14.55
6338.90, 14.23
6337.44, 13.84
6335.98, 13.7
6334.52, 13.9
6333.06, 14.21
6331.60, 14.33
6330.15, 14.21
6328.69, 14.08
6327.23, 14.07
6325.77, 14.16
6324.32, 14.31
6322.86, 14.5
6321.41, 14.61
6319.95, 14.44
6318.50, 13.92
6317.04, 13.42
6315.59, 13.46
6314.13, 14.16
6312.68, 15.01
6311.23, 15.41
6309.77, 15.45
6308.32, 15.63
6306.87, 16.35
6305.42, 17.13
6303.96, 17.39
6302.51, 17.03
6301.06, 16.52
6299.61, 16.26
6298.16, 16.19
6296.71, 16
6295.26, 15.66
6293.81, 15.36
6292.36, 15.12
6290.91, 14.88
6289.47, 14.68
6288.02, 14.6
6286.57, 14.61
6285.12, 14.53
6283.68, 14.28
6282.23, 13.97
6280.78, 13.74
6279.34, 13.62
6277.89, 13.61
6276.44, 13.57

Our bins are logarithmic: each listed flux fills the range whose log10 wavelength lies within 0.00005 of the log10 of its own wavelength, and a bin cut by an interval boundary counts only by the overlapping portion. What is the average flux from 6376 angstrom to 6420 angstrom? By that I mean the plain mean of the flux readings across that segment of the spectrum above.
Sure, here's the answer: 15.0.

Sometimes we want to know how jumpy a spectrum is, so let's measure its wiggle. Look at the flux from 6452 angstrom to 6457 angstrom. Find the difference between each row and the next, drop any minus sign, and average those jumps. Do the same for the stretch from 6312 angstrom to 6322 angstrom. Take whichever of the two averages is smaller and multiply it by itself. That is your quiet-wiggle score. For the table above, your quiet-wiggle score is 0.134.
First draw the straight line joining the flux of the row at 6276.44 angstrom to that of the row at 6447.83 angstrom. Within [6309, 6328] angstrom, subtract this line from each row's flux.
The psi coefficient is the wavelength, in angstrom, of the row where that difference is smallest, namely 6317.04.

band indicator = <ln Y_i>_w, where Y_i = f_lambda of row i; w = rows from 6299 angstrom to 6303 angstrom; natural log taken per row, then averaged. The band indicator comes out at 2.81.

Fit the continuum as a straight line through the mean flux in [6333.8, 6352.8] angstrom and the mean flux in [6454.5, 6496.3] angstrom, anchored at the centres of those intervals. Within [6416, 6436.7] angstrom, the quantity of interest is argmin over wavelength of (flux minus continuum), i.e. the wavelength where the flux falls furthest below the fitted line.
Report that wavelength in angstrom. 6424.12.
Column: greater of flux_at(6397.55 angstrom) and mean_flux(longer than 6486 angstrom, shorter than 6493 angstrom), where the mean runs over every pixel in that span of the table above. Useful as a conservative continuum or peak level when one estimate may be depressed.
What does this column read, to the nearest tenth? 15.1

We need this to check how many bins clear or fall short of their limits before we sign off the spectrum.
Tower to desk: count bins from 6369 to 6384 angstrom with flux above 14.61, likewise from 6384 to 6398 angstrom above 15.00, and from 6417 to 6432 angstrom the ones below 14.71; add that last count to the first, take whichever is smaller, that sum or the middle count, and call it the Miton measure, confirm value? 10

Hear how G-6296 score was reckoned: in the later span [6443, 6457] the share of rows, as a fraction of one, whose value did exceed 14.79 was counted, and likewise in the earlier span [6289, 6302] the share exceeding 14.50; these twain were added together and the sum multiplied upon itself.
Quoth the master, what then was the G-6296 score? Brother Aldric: 1.44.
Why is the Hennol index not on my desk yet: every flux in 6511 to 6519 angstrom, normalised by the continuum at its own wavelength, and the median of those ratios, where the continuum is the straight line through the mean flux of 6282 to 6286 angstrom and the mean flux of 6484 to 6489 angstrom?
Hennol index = 1.11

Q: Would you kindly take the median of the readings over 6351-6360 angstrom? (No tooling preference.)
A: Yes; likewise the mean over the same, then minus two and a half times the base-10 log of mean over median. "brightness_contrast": 0.000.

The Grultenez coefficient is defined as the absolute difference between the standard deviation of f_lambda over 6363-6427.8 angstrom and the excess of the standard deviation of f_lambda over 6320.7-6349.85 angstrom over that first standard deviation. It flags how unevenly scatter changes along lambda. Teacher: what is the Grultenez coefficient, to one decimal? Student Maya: 1.2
